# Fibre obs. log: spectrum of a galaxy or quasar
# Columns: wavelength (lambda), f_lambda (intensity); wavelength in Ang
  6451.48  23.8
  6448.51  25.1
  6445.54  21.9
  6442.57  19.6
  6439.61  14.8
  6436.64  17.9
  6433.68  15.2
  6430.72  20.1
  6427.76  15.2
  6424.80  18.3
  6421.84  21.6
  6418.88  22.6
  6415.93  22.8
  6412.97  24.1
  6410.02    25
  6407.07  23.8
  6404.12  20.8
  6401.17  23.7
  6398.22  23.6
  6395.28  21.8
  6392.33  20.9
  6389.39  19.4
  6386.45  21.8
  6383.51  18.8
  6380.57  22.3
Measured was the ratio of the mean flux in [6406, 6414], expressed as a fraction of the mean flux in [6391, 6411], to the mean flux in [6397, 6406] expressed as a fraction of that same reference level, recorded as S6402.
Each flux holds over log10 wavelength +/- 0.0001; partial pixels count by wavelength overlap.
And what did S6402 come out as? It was 1.07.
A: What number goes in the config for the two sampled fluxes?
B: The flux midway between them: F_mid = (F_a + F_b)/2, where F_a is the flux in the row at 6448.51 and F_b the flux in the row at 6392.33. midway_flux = 23.0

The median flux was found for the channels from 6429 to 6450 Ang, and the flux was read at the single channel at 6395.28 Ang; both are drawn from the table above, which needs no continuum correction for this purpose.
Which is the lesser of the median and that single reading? 19.6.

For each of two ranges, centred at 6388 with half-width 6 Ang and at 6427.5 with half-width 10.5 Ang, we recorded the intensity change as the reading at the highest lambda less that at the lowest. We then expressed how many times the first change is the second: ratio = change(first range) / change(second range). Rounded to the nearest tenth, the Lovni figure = -0.4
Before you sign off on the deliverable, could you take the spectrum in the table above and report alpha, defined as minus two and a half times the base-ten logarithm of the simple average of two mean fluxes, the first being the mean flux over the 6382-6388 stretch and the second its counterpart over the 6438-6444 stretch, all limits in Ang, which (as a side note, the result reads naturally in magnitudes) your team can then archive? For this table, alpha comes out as -3.18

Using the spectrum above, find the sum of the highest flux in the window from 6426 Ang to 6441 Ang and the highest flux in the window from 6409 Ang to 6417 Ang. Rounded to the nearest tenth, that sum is 45.1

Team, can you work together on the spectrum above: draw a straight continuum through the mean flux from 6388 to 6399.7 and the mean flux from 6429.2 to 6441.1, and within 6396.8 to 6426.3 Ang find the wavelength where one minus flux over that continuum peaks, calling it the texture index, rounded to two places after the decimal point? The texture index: 6424.80 Ang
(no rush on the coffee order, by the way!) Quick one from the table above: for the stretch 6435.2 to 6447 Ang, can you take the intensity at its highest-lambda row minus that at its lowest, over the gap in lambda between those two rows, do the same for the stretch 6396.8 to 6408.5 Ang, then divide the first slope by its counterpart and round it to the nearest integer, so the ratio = 20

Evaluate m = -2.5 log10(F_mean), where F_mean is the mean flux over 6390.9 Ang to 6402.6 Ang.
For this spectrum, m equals -3.38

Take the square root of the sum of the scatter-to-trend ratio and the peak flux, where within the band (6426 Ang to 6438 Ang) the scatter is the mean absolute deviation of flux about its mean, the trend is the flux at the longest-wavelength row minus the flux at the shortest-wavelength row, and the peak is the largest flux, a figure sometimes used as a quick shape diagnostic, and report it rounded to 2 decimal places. 4.56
